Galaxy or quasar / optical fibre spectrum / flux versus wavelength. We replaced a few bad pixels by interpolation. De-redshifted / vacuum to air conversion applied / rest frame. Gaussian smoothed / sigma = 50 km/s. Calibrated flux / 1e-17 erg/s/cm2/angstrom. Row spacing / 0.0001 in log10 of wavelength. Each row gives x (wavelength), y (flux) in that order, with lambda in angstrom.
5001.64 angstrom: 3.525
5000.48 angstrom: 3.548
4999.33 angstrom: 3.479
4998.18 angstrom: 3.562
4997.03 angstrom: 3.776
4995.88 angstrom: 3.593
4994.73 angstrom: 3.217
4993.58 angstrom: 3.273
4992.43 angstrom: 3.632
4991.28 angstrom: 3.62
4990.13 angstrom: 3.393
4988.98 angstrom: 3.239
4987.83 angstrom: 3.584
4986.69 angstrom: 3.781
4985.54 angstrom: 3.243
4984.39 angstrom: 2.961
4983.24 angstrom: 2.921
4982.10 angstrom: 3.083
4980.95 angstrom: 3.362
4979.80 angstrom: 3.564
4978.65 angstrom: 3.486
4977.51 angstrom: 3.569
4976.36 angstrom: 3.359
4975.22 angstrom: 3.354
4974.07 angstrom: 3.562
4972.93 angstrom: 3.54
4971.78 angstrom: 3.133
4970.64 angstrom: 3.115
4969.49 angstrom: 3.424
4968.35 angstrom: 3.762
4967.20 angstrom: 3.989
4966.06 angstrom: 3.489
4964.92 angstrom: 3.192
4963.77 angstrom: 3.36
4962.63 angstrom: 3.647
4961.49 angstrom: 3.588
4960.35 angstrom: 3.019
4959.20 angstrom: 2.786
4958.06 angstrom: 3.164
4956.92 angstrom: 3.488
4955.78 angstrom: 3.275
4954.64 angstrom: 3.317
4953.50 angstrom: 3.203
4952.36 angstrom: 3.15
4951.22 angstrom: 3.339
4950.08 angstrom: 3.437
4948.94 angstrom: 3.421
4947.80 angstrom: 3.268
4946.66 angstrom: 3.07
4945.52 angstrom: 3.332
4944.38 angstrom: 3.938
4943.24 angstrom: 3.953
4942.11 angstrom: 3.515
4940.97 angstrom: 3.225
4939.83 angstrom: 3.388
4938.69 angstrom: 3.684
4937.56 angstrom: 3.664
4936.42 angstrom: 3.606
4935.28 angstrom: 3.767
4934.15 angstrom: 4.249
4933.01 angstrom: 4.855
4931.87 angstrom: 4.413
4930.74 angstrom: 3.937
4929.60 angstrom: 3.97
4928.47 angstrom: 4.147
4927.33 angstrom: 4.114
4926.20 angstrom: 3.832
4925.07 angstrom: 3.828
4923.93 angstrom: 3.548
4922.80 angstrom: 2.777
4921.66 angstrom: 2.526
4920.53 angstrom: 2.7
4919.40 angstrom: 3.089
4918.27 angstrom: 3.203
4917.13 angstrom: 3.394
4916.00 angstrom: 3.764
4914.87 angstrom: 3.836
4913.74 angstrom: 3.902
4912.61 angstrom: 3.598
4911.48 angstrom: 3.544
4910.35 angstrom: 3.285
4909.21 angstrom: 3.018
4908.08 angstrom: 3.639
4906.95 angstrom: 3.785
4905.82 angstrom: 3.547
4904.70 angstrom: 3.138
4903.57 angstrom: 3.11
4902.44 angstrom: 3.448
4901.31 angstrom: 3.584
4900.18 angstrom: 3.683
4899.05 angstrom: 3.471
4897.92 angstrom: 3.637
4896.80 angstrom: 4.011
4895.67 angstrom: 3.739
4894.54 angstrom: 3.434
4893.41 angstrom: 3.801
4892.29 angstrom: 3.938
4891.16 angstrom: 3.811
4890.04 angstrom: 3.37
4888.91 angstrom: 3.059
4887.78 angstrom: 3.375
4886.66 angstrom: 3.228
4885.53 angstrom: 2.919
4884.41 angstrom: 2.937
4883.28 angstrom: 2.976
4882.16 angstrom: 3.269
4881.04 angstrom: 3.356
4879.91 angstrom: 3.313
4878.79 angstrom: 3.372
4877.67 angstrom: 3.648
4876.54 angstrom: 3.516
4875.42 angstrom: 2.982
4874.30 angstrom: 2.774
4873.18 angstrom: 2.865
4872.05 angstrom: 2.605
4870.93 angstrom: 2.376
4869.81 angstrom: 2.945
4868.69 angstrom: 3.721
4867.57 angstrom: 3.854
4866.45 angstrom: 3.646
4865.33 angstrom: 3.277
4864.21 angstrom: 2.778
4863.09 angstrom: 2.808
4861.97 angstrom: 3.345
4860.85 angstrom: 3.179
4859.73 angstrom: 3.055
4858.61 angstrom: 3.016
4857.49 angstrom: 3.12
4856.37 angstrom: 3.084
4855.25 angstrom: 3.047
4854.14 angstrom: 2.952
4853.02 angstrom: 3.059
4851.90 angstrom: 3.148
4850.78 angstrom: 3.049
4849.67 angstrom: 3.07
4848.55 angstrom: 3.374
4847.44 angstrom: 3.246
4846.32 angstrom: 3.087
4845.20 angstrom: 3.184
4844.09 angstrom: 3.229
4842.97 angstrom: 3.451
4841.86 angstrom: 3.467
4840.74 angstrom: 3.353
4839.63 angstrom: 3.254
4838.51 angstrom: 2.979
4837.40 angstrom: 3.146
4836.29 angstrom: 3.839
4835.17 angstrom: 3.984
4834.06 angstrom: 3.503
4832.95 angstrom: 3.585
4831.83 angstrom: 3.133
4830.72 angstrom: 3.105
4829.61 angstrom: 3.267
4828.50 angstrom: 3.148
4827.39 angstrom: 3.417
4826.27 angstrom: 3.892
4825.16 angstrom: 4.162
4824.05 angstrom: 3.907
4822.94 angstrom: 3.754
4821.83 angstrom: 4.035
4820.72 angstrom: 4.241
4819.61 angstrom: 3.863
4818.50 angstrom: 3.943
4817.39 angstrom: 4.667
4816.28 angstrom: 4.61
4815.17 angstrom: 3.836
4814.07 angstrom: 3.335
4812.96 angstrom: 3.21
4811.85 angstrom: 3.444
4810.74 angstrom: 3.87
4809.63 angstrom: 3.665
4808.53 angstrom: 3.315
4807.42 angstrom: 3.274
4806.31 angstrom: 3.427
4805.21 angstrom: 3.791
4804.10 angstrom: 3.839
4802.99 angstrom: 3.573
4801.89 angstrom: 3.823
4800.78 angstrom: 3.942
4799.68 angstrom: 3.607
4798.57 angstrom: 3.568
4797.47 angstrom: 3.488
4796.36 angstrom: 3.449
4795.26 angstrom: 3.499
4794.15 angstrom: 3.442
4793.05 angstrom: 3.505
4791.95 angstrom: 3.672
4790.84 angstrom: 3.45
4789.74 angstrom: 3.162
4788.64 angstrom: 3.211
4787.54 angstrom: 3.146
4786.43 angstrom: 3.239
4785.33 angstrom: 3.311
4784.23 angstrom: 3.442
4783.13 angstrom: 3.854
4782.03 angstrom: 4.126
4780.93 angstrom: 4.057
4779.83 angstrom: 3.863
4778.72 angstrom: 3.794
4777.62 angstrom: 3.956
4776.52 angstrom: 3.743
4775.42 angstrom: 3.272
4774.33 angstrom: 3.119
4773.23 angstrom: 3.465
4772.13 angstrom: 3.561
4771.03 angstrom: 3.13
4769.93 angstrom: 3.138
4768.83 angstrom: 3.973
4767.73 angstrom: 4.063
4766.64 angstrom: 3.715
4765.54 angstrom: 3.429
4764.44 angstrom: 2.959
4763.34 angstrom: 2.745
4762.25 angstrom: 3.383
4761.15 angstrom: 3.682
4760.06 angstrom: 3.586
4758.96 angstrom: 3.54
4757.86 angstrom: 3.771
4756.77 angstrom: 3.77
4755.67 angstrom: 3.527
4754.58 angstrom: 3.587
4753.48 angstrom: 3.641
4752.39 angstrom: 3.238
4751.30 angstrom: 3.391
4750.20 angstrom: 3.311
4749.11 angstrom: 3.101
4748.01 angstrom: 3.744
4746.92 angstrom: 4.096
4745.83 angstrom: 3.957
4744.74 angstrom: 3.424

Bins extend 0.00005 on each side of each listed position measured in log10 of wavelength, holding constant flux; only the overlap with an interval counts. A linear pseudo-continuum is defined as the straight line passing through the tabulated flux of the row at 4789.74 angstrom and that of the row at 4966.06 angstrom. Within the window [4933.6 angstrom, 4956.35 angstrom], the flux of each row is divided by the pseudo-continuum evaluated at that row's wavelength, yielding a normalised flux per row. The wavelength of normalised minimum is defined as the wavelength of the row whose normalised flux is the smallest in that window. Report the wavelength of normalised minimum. 4946.66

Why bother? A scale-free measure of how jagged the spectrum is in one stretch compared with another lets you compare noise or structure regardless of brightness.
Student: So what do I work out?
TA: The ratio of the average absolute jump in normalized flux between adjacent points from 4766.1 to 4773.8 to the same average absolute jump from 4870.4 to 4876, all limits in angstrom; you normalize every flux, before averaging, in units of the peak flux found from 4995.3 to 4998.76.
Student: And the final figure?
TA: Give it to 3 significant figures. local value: 1.53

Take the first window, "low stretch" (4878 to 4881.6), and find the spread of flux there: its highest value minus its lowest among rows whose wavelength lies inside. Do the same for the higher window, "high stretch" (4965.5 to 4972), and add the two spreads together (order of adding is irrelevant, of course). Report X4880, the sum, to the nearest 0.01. 0.93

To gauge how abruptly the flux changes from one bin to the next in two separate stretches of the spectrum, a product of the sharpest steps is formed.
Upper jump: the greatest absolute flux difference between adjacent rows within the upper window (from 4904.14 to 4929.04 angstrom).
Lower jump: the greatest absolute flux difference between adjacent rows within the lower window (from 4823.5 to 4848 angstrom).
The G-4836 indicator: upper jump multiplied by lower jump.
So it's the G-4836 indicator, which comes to 0.53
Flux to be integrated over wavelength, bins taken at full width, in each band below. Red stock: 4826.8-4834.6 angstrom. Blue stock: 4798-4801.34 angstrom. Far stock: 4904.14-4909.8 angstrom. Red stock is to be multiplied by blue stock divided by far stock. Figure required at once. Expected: 16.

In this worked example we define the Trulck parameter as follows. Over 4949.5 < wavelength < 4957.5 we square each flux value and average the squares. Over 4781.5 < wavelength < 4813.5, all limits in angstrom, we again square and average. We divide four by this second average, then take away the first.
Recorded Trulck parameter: -10.7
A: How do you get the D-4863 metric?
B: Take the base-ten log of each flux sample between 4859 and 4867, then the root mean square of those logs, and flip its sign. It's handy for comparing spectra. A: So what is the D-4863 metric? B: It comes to -0.50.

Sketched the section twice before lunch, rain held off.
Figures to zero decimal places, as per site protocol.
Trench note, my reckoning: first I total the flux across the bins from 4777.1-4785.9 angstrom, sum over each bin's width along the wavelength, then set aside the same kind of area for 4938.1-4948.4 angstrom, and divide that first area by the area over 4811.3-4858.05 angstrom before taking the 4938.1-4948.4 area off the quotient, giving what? -36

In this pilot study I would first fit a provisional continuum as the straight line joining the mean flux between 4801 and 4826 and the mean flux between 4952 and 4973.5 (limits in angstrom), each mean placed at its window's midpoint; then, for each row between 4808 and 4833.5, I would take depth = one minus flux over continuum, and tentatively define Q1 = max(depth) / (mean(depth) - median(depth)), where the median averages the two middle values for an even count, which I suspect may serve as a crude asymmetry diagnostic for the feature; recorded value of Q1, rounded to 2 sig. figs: 14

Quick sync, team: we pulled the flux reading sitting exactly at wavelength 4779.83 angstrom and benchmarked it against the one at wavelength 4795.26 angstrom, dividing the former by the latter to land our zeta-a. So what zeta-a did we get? 1.10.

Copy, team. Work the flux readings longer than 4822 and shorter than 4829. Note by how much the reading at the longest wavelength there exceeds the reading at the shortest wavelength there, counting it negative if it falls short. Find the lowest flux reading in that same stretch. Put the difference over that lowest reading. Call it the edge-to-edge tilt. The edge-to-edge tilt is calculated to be -0.19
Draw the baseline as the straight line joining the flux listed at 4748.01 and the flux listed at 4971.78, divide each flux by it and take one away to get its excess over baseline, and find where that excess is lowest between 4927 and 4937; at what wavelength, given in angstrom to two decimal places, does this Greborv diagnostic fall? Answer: 4936.42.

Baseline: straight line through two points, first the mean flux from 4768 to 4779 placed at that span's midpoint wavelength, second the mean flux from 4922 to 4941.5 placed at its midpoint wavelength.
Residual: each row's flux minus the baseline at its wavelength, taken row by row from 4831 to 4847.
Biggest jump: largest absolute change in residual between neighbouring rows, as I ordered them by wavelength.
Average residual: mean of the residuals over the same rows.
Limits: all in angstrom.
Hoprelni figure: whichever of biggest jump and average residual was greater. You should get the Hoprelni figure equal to 0.70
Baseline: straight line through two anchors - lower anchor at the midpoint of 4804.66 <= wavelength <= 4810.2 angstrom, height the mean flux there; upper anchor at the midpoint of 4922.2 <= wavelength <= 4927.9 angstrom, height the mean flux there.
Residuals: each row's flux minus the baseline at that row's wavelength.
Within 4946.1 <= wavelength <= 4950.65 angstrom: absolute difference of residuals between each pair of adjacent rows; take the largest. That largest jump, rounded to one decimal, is 0.2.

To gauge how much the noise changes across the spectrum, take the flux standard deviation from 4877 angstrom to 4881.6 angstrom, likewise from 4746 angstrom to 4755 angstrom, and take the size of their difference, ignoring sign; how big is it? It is 0.167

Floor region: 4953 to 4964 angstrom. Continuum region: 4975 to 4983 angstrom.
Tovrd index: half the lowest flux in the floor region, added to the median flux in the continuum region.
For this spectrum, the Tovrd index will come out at 4.8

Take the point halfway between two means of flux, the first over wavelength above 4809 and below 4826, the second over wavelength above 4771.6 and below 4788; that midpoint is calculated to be 3.75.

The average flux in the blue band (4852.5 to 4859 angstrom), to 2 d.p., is 3.05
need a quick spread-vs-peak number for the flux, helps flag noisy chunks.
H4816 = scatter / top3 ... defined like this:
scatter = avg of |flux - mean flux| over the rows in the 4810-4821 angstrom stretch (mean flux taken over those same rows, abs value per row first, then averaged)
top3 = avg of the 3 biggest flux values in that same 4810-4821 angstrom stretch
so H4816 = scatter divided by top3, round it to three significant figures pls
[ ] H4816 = 0.0823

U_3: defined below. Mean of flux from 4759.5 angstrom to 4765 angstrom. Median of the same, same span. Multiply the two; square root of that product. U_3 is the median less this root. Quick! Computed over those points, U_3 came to 0.056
